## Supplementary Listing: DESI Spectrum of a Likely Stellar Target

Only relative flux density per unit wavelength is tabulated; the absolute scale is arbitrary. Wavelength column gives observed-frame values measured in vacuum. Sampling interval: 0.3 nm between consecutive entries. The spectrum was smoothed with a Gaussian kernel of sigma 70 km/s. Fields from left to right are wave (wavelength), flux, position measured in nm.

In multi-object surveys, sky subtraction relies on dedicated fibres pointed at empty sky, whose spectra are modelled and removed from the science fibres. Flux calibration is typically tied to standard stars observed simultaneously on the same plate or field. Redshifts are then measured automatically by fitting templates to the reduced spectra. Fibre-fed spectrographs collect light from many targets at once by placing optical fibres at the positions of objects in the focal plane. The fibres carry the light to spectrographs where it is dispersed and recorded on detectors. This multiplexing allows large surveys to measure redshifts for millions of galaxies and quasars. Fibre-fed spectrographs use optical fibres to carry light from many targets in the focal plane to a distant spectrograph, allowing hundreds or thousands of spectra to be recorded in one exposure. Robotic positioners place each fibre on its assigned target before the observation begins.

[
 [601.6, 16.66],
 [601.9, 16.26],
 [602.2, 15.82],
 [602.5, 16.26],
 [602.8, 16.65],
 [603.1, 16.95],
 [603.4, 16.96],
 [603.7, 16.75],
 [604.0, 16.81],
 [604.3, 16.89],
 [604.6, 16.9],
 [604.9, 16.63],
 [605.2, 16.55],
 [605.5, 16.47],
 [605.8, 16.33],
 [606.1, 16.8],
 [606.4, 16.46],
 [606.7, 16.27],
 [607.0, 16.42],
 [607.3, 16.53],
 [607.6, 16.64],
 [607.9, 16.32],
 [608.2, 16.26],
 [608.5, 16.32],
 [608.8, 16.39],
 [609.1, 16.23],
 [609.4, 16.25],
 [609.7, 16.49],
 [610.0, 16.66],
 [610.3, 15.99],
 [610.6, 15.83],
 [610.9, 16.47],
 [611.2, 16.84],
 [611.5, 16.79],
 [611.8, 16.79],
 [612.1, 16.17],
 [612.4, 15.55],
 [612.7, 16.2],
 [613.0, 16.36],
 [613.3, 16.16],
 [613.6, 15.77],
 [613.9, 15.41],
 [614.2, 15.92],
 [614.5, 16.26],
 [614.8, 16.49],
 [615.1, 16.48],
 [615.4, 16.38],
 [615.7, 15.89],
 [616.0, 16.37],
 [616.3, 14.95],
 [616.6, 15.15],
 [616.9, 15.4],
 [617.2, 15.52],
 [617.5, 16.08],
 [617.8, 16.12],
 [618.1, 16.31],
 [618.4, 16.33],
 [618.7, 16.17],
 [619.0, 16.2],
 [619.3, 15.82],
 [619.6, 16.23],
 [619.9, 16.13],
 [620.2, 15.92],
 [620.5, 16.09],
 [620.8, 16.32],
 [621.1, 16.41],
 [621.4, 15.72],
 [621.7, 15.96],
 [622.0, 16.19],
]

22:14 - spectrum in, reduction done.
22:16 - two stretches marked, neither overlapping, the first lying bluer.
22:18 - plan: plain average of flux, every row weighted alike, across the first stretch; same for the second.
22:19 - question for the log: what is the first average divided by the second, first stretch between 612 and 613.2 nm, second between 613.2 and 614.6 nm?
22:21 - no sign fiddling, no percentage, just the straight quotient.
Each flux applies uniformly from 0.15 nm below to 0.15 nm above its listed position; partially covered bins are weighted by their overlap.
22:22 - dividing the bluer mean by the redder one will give 1.01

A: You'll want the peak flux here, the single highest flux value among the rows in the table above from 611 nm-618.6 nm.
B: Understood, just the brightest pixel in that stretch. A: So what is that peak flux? 16.84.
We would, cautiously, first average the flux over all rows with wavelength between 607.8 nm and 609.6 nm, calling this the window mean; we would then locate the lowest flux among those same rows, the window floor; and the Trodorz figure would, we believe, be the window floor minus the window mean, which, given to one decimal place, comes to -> -0.1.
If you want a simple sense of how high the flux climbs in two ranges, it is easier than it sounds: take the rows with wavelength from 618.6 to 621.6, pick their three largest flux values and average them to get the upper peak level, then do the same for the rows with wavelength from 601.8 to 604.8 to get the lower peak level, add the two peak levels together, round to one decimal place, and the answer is 33.3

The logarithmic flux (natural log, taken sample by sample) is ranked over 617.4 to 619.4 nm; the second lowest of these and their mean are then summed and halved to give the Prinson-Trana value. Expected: 2.78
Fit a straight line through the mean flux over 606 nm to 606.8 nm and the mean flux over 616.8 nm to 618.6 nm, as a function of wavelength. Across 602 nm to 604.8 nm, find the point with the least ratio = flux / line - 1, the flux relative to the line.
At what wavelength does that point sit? 602.2 nm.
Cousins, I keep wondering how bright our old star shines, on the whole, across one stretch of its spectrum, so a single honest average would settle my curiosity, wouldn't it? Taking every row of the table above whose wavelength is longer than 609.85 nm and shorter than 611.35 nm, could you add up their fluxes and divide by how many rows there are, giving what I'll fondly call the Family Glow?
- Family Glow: 16.4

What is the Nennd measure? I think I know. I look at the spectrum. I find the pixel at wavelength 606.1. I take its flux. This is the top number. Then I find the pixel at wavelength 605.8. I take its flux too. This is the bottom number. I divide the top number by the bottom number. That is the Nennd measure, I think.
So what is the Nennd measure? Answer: 1.029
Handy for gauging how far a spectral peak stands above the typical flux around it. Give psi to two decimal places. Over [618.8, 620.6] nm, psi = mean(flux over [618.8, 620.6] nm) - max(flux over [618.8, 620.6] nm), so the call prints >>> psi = -0.16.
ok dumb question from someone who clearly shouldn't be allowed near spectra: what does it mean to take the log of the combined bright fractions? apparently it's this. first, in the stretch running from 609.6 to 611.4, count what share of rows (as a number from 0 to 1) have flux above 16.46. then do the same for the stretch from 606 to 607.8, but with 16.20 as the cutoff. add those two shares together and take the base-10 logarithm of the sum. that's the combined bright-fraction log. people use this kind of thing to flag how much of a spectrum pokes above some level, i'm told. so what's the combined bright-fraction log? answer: 0.22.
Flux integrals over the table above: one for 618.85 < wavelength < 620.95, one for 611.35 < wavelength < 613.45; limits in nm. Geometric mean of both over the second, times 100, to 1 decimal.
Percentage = 99.4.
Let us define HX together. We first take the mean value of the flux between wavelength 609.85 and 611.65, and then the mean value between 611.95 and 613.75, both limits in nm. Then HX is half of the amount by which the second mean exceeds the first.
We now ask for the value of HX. -0.20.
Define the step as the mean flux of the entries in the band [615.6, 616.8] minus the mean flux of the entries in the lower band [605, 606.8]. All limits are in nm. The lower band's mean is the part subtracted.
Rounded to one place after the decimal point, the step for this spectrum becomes -0.9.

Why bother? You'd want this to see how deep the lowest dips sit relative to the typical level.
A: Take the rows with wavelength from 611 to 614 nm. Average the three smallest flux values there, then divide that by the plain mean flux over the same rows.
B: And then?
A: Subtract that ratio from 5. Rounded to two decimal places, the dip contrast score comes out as 4.04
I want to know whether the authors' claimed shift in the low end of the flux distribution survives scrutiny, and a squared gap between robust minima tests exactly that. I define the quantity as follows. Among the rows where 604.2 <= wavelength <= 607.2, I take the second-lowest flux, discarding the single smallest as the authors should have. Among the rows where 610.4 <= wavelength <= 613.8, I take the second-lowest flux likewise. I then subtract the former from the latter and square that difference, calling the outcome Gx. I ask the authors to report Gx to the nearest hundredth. 0.31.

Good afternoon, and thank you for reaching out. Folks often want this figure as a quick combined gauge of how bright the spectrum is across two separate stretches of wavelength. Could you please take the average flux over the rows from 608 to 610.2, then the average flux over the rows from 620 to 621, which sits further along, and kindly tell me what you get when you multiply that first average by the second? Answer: 264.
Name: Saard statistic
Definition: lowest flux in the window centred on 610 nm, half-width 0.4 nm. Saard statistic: 15.99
